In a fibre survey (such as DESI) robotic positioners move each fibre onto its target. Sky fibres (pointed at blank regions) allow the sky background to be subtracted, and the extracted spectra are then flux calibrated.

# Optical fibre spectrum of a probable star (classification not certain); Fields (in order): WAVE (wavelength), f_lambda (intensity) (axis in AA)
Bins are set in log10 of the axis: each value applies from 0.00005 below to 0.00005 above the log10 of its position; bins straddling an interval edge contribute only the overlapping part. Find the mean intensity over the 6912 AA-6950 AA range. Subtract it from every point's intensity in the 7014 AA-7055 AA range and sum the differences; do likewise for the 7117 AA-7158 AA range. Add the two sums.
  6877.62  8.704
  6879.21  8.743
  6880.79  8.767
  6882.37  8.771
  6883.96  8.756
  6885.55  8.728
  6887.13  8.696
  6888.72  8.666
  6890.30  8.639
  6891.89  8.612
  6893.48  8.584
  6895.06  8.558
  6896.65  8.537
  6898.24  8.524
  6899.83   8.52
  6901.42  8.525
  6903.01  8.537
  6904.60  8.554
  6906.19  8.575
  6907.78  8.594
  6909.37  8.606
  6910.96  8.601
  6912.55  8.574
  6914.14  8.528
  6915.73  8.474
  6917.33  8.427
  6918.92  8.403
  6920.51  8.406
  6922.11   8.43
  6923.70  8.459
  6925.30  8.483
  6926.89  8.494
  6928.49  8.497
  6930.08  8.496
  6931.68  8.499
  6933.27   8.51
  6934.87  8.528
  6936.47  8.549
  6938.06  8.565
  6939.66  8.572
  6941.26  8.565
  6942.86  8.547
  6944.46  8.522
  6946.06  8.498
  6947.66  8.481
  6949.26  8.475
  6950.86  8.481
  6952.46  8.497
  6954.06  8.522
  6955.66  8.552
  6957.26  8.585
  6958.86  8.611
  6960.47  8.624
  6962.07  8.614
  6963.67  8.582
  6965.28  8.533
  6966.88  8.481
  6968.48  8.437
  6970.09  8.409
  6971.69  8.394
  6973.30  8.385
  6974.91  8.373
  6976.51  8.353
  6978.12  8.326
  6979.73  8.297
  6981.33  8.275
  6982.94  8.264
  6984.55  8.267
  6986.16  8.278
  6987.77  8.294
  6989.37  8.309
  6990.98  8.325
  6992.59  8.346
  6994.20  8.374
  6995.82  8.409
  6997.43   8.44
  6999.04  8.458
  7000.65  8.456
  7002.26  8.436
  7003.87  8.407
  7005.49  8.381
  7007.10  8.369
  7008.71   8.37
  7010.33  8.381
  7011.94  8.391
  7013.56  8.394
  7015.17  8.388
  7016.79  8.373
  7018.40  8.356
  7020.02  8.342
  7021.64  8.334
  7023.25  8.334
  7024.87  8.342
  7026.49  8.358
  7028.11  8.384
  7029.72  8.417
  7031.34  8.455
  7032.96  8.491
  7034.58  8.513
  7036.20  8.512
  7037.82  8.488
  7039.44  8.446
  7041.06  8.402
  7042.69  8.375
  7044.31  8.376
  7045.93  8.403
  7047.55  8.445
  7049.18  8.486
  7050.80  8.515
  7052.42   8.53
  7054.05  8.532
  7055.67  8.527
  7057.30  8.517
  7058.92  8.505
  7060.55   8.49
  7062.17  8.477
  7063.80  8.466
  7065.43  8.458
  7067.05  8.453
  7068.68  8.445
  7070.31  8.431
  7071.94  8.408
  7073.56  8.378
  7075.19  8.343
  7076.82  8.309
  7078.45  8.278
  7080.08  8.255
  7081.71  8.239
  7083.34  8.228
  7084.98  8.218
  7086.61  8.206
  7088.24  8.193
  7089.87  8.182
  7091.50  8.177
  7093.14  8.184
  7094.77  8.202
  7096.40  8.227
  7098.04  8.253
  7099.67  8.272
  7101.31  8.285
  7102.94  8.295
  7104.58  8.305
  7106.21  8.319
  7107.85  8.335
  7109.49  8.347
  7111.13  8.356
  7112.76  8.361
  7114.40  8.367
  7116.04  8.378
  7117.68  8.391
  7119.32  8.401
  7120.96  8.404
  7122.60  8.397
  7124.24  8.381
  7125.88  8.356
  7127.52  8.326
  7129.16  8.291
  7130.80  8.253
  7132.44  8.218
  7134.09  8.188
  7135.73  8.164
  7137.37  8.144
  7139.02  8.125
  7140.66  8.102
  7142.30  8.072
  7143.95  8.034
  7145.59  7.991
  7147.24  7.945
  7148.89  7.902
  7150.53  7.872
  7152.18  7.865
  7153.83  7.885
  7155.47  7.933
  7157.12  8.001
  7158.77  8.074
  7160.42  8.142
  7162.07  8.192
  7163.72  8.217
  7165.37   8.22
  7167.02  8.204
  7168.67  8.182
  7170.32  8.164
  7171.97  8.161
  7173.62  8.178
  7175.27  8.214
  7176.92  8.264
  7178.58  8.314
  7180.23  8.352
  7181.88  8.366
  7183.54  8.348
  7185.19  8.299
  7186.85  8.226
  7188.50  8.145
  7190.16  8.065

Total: -10.7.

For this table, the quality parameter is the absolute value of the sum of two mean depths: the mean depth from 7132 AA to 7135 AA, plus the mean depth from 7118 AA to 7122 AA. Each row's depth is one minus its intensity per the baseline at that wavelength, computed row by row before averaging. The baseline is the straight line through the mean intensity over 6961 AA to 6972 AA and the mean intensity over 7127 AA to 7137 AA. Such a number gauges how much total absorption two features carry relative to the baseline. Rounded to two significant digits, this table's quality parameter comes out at 0.013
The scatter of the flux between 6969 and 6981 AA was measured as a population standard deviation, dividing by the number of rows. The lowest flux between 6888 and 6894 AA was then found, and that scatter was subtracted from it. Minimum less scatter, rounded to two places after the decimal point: 8.55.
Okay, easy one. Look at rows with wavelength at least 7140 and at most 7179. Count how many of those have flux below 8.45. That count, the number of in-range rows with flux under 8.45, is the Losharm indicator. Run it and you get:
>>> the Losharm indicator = 24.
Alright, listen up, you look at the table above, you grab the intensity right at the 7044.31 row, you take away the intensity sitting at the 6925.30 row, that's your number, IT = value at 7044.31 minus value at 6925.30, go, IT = -0.107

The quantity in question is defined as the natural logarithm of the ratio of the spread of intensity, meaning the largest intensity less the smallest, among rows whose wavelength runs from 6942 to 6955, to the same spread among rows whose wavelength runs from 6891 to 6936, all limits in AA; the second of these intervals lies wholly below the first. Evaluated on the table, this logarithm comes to -1.1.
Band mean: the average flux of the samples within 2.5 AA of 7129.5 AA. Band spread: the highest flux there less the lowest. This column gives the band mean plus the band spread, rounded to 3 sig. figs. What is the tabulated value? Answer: 8.36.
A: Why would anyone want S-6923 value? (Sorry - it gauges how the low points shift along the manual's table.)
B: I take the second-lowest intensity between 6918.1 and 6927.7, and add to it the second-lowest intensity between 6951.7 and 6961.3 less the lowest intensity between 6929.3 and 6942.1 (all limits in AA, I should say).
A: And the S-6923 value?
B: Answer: 8.43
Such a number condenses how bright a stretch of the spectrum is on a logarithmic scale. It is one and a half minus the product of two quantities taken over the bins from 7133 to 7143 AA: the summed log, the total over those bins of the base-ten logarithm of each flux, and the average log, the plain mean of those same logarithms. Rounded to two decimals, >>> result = -3.47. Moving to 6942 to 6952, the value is -3.68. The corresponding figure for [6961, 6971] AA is -3.69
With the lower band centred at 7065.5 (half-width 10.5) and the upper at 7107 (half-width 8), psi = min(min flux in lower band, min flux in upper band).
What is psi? 8.27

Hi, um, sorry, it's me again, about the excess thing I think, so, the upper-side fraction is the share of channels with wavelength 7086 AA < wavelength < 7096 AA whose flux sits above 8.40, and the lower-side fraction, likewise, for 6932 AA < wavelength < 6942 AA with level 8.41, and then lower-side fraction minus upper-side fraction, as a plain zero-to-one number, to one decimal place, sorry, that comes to 1.0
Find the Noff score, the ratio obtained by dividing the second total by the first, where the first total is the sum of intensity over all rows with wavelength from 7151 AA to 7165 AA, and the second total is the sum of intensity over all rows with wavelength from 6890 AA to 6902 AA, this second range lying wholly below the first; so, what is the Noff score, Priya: 1.07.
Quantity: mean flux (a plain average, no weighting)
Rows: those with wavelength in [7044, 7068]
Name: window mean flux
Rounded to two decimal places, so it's 8.48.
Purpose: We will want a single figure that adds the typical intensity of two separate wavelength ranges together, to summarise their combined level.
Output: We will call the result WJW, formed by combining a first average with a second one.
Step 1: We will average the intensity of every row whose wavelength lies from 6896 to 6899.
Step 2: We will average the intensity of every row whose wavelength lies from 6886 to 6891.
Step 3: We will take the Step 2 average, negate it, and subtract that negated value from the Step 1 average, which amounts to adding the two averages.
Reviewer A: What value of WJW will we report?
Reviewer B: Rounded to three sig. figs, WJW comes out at 17.2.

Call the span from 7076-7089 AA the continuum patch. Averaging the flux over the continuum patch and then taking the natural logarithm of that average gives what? 2.109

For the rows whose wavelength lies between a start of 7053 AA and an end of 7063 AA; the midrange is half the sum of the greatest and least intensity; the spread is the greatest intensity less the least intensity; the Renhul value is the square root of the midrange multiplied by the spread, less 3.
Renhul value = -2.32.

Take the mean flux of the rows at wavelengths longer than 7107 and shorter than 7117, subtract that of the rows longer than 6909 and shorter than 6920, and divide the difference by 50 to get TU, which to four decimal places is -0.0032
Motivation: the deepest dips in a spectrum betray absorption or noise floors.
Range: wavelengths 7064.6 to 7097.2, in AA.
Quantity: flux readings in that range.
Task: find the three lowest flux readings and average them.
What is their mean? 8.18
